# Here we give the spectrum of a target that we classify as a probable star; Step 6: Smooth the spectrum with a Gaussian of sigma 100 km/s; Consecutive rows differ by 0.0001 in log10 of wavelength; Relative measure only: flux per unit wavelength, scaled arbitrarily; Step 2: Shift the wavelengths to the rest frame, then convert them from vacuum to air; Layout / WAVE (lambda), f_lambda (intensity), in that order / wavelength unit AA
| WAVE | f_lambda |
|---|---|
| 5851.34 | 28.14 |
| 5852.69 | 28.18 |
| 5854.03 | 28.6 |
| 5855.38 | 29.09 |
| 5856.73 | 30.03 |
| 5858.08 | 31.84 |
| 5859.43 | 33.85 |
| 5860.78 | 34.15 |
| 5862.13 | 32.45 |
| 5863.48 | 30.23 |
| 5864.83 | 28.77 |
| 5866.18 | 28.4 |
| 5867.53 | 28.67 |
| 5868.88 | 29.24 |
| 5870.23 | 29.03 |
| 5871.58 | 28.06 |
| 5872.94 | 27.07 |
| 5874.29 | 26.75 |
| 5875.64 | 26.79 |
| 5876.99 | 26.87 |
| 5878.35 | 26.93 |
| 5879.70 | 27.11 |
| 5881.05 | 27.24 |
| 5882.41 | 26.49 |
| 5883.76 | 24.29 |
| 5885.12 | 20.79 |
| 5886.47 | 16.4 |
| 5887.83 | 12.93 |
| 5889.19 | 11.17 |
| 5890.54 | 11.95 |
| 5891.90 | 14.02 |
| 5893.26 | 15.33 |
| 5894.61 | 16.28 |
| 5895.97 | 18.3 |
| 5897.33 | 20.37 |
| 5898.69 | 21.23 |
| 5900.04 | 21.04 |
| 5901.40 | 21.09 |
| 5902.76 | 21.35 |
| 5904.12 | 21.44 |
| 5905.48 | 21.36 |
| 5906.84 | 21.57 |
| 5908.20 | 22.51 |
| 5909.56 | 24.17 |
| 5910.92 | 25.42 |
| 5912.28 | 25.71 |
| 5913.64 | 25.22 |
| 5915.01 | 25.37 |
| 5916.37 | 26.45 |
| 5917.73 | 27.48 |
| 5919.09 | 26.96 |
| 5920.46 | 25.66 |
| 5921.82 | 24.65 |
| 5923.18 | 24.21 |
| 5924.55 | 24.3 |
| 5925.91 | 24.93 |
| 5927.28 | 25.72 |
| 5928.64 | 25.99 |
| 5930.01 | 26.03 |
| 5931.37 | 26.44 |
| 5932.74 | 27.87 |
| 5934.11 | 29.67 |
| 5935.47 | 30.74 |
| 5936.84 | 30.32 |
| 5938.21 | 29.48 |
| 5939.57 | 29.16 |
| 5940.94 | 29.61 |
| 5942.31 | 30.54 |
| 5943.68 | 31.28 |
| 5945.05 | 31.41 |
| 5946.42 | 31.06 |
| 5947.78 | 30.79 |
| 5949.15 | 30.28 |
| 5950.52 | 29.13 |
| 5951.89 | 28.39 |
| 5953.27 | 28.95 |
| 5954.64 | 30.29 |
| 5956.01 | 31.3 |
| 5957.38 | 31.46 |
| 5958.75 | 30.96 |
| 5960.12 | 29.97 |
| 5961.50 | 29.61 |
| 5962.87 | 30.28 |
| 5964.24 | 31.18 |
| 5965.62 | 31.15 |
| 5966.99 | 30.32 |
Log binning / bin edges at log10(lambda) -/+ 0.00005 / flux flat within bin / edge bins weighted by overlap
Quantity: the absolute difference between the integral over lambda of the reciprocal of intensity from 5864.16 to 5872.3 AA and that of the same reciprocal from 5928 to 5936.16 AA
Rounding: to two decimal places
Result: 0.01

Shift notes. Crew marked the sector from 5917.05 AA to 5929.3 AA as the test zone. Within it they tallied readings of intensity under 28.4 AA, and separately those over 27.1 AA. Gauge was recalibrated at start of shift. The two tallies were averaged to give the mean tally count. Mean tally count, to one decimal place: 5.0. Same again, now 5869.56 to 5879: 4.0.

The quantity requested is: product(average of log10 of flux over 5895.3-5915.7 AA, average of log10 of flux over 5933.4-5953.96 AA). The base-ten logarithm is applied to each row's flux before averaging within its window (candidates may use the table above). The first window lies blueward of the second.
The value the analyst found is 1.99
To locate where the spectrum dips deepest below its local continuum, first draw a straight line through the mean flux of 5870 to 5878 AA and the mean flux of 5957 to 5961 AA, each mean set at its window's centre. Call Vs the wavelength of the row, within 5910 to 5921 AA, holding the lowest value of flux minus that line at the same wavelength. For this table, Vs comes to 5913.64 AA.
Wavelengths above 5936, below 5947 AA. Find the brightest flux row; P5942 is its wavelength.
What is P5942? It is 5945.05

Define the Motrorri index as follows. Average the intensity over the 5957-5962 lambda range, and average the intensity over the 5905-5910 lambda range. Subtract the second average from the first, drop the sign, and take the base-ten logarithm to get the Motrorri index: 0.91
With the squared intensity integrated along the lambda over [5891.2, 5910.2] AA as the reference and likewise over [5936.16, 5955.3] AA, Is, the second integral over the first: 2.2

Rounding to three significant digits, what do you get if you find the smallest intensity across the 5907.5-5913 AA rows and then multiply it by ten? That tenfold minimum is 225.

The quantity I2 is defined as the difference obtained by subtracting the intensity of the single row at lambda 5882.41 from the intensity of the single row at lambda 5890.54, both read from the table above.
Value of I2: -15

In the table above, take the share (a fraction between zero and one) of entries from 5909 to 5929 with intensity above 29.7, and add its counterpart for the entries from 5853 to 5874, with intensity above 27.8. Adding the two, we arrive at 0.9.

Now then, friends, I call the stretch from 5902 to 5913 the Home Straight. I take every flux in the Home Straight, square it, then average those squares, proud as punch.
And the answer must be 529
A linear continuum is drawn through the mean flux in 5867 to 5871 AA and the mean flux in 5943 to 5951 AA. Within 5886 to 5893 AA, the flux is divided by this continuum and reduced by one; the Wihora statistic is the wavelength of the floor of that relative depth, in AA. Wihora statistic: 5889.19 AA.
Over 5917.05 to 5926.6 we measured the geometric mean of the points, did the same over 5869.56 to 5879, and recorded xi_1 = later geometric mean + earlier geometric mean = 53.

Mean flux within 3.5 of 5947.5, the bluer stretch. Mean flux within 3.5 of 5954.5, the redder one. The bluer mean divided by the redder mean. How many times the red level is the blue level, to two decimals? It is 1.02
